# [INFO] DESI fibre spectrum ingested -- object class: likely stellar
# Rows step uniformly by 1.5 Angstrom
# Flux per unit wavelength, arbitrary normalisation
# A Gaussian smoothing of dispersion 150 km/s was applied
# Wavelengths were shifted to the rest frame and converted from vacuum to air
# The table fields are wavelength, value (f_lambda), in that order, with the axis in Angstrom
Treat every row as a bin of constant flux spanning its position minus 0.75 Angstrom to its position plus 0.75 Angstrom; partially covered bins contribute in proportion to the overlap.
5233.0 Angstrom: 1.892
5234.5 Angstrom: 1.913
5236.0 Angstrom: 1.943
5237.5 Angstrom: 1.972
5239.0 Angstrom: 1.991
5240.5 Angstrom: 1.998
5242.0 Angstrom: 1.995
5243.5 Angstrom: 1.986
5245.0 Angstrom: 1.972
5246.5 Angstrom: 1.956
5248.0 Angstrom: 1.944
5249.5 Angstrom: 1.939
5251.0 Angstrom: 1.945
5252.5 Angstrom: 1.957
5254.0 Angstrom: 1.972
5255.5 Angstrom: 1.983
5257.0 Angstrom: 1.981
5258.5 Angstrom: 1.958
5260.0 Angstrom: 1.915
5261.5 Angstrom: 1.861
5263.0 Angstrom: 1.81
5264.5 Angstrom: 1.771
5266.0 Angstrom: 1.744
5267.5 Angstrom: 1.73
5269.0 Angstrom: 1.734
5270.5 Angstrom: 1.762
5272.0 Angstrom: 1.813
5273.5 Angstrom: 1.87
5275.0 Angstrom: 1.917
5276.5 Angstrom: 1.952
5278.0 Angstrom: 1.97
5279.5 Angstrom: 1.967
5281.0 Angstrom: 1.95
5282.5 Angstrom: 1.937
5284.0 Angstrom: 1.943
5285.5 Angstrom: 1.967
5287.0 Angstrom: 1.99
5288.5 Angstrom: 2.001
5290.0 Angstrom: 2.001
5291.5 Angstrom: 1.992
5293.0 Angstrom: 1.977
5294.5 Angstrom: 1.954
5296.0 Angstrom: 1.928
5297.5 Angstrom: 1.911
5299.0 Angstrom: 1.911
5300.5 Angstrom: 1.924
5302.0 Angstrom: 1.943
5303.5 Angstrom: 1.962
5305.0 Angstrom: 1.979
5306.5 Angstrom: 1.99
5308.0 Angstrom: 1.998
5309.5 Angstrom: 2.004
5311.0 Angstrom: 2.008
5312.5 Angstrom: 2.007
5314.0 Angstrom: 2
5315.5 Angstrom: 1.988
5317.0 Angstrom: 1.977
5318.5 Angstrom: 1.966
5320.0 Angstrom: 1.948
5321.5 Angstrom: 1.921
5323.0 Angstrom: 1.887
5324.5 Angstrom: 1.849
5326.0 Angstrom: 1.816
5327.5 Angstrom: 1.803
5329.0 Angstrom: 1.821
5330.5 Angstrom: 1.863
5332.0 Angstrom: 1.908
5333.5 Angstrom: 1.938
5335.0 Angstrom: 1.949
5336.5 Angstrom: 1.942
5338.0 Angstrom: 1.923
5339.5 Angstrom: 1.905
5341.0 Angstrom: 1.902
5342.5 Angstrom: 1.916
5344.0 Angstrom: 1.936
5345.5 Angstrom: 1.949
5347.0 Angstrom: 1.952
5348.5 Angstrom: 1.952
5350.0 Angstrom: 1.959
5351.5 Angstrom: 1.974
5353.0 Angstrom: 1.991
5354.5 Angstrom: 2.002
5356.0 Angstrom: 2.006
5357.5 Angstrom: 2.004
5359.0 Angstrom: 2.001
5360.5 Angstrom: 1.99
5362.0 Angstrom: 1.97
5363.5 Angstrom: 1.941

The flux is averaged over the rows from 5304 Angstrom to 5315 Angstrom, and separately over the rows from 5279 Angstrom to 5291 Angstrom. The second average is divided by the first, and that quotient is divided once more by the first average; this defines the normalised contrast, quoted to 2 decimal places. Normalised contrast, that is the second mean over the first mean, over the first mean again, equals 0.49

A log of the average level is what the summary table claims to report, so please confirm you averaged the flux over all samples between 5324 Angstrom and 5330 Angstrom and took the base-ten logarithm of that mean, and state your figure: 0.261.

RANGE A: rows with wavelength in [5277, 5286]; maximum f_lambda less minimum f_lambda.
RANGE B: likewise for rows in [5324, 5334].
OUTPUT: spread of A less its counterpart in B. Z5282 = -0.10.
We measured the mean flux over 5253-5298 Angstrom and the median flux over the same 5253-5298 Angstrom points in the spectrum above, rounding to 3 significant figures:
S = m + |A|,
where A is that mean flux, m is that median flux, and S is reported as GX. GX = 3.86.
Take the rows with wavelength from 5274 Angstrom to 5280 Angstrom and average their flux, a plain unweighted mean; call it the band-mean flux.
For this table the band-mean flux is 1.95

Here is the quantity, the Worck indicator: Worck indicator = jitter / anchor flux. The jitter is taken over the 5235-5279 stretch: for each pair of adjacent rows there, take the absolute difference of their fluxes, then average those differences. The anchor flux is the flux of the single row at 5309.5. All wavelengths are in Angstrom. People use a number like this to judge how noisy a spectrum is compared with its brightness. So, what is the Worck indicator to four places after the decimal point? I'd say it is 0.0116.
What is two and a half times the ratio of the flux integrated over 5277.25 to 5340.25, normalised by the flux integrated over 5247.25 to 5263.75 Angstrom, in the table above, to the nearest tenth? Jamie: 9.6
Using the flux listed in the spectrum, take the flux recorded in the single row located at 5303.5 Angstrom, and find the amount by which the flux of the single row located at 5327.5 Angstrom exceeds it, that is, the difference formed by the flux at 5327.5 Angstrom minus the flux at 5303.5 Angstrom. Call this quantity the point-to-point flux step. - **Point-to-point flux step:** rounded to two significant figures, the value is -0.16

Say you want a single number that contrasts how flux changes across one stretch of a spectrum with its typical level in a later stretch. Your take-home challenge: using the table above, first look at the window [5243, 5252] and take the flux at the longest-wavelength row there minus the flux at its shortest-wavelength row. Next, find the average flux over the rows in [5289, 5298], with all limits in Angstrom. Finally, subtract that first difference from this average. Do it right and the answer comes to 2.00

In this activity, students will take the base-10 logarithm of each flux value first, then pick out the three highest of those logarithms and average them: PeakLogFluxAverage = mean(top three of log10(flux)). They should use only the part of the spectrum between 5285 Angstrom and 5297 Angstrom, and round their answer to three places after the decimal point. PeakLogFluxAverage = 0.301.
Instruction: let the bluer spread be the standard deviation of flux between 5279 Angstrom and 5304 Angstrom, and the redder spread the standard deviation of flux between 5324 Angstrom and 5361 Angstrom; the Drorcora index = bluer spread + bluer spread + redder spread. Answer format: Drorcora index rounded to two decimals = 0.12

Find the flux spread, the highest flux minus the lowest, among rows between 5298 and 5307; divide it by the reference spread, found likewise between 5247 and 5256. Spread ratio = 1.80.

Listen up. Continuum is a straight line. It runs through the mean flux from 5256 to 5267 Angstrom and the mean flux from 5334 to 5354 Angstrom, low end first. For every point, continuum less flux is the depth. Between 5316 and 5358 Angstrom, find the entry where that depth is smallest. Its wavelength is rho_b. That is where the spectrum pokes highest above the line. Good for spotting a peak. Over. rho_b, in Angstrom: 5317.0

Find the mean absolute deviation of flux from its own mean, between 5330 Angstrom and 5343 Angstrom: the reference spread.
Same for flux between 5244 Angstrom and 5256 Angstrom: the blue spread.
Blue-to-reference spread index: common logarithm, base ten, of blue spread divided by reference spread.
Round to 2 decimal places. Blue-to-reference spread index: -0.18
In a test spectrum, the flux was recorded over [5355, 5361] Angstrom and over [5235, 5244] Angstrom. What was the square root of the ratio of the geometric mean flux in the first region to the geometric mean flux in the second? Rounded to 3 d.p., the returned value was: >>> 1.005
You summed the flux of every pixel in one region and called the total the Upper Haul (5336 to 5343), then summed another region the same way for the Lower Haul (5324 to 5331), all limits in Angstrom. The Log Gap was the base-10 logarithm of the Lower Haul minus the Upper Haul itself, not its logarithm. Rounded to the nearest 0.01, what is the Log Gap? -8.63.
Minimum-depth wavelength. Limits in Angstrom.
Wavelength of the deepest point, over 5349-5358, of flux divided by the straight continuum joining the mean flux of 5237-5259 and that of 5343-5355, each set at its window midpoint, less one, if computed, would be 5350.0 Angstrom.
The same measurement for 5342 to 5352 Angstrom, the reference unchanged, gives 5342.5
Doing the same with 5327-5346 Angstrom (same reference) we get 5327.5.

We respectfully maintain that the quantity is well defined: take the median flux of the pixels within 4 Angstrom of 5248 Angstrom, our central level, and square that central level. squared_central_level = 3.78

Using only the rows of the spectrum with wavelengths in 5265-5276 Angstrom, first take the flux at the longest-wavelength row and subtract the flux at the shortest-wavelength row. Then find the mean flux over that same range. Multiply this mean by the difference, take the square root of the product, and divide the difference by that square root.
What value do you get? 0.31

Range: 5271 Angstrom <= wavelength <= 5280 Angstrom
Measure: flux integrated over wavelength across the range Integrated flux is 17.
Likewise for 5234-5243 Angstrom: 18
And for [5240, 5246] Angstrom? 12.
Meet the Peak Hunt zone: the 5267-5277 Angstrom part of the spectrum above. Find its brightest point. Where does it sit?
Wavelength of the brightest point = 5276.5 Angstrom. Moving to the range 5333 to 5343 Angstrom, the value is 5335.0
